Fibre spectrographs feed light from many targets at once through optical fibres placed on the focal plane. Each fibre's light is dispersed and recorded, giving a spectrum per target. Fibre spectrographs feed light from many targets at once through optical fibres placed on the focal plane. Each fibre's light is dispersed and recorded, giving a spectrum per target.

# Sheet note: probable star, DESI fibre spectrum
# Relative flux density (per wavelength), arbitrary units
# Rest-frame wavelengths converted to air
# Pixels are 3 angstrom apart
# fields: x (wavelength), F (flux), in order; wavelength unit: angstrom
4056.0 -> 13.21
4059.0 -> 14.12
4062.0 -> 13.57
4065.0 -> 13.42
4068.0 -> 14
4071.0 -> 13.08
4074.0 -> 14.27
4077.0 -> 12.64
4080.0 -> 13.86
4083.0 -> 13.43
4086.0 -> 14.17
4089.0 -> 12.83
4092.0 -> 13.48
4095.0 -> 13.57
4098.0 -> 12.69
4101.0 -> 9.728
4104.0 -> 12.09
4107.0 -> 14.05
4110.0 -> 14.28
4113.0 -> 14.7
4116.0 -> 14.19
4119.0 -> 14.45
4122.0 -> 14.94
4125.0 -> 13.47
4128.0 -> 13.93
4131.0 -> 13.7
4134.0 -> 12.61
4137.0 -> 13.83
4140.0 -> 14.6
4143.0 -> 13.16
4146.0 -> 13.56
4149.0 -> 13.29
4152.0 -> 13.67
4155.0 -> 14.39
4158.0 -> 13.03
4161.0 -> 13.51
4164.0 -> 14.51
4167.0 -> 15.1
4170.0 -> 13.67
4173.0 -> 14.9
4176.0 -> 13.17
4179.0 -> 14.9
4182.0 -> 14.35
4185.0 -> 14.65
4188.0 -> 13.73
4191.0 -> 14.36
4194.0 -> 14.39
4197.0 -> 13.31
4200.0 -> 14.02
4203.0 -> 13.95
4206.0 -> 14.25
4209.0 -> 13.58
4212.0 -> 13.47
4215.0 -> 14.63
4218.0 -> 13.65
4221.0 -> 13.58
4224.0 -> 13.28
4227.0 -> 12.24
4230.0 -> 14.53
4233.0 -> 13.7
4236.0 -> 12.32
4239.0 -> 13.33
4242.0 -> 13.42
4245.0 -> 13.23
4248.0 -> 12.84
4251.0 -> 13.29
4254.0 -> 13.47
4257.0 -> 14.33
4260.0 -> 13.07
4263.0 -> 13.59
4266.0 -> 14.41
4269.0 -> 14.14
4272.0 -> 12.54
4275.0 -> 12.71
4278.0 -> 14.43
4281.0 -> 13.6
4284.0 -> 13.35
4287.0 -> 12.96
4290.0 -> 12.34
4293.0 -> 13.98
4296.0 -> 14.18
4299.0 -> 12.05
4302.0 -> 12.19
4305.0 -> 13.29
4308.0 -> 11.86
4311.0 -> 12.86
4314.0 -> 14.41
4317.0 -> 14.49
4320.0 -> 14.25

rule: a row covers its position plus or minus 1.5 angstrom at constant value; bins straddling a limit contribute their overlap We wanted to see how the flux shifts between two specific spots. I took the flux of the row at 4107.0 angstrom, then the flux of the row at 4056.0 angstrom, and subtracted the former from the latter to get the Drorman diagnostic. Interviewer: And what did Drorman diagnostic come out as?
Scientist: -0.8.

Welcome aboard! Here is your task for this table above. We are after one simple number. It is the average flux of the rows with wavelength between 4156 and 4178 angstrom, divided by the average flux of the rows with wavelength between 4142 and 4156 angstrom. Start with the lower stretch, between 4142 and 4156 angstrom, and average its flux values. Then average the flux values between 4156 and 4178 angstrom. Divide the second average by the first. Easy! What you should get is 1.03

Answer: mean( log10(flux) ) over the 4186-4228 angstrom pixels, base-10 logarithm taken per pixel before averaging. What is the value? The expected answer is 1.14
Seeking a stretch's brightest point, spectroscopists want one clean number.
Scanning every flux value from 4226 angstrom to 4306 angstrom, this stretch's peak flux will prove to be 14.53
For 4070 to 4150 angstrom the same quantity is 14.94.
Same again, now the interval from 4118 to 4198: 15.1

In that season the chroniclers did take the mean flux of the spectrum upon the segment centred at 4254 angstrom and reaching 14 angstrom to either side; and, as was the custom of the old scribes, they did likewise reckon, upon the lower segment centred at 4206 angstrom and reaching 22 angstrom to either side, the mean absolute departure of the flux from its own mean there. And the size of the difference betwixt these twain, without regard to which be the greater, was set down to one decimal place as 13.0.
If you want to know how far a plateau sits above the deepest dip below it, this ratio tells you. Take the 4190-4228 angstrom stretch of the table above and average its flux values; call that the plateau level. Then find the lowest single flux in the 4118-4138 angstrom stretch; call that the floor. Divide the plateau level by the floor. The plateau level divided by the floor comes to 1.09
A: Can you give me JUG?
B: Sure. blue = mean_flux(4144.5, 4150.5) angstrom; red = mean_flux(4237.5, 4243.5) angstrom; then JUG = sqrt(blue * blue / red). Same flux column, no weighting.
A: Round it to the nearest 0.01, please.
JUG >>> 3.67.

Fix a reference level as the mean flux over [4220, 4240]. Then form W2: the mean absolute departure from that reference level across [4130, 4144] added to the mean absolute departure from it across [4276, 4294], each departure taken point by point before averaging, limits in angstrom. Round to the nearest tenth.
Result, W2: 1.2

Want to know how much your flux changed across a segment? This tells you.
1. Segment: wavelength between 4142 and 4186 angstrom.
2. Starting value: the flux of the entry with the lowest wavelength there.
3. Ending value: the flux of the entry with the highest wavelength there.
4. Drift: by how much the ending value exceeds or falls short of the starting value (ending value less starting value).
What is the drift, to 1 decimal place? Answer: 1.5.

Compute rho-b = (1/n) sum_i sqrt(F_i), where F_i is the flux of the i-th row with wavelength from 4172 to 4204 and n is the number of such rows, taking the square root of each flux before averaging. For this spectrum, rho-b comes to 3.76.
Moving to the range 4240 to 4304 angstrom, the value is 3.65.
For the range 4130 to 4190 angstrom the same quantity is 3.73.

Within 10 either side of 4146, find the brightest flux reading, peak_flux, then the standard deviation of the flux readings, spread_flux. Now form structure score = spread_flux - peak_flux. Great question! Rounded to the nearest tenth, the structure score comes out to -14.1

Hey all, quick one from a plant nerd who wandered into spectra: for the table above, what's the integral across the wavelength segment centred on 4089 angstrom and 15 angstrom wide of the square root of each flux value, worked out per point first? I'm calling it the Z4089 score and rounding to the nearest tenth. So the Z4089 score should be 55.1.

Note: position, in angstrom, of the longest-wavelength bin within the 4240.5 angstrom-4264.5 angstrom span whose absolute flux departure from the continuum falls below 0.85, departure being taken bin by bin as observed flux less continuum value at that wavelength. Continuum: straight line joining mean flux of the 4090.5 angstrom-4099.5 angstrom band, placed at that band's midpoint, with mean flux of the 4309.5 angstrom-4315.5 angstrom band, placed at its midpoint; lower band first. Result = 4263.0 angstrom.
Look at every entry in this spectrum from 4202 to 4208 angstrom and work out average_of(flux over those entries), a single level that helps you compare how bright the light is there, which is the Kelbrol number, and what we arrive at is 14.1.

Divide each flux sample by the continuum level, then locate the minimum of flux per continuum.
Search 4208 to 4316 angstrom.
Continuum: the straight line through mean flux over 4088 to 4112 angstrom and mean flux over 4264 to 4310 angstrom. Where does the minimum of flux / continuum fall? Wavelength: 4308.0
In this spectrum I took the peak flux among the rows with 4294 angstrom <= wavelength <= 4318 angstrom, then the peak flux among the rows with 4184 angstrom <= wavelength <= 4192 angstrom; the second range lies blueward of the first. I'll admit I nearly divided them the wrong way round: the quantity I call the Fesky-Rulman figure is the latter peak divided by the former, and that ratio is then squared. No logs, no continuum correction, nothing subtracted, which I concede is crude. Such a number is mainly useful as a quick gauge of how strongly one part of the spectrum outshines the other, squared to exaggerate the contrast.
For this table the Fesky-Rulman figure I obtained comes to 1.02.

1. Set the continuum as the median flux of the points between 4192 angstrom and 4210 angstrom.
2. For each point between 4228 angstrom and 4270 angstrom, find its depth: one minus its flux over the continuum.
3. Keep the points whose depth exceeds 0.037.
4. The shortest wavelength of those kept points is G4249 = 4236.0 angstrom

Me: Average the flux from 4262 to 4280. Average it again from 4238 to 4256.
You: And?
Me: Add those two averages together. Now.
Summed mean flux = 26.9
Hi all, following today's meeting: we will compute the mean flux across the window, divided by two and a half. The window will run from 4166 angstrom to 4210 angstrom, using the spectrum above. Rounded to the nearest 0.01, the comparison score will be 5.66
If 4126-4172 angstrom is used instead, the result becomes 5.51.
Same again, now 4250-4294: 5.39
